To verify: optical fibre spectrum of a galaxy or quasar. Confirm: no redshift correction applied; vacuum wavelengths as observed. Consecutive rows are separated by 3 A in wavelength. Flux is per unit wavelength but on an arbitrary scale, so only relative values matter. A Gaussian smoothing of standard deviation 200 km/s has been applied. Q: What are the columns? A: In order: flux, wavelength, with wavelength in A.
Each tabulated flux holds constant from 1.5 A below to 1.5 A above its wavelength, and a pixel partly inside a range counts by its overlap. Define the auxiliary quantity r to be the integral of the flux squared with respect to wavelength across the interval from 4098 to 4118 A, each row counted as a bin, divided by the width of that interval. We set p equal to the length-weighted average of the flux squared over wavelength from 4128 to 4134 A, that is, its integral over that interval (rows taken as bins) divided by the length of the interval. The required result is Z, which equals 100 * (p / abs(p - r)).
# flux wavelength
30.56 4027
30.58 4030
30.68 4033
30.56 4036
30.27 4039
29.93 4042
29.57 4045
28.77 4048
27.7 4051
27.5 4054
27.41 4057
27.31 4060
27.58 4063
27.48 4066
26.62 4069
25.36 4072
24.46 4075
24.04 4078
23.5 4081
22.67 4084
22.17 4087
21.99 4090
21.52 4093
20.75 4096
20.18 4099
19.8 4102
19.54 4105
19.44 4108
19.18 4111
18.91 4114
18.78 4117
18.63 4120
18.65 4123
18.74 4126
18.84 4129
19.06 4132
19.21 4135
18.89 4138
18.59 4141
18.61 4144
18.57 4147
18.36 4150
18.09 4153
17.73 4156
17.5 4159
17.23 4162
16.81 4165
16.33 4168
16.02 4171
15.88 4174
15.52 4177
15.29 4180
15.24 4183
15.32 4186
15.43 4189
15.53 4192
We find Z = 2212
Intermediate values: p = 360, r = 377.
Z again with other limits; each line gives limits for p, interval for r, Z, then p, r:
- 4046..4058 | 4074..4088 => 334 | 781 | 547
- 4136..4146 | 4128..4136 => 2883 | 350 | 362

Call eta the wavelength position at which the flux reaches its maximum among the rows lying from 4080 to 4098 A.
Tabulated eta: 4081 A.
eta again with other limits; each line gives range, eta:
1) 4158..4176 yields 4159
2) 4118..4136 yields 4135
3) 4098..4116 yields 4099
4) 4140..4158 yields 4144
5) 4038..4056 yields 4039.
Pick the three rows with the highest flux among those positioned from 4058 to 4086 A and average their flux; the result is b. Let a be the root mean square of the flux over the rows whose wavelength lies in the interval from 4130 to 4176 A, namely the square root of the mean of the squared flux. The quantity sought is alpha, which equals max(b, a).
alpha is 27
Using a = 17.8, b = 27.5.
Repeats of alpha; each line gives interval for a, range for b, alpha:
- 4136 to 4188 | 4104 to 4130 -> 19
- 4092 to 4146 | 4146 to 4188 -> 19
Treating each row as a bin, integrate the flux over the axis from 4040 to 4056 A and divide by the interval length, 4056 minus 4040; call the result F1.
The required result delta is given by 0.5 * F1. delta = 14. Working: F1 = 29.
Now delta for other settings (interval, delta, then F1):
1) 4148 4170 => 9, 17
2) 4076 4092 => 11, 23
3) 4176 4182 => 8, 15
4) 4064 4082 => 13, 25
